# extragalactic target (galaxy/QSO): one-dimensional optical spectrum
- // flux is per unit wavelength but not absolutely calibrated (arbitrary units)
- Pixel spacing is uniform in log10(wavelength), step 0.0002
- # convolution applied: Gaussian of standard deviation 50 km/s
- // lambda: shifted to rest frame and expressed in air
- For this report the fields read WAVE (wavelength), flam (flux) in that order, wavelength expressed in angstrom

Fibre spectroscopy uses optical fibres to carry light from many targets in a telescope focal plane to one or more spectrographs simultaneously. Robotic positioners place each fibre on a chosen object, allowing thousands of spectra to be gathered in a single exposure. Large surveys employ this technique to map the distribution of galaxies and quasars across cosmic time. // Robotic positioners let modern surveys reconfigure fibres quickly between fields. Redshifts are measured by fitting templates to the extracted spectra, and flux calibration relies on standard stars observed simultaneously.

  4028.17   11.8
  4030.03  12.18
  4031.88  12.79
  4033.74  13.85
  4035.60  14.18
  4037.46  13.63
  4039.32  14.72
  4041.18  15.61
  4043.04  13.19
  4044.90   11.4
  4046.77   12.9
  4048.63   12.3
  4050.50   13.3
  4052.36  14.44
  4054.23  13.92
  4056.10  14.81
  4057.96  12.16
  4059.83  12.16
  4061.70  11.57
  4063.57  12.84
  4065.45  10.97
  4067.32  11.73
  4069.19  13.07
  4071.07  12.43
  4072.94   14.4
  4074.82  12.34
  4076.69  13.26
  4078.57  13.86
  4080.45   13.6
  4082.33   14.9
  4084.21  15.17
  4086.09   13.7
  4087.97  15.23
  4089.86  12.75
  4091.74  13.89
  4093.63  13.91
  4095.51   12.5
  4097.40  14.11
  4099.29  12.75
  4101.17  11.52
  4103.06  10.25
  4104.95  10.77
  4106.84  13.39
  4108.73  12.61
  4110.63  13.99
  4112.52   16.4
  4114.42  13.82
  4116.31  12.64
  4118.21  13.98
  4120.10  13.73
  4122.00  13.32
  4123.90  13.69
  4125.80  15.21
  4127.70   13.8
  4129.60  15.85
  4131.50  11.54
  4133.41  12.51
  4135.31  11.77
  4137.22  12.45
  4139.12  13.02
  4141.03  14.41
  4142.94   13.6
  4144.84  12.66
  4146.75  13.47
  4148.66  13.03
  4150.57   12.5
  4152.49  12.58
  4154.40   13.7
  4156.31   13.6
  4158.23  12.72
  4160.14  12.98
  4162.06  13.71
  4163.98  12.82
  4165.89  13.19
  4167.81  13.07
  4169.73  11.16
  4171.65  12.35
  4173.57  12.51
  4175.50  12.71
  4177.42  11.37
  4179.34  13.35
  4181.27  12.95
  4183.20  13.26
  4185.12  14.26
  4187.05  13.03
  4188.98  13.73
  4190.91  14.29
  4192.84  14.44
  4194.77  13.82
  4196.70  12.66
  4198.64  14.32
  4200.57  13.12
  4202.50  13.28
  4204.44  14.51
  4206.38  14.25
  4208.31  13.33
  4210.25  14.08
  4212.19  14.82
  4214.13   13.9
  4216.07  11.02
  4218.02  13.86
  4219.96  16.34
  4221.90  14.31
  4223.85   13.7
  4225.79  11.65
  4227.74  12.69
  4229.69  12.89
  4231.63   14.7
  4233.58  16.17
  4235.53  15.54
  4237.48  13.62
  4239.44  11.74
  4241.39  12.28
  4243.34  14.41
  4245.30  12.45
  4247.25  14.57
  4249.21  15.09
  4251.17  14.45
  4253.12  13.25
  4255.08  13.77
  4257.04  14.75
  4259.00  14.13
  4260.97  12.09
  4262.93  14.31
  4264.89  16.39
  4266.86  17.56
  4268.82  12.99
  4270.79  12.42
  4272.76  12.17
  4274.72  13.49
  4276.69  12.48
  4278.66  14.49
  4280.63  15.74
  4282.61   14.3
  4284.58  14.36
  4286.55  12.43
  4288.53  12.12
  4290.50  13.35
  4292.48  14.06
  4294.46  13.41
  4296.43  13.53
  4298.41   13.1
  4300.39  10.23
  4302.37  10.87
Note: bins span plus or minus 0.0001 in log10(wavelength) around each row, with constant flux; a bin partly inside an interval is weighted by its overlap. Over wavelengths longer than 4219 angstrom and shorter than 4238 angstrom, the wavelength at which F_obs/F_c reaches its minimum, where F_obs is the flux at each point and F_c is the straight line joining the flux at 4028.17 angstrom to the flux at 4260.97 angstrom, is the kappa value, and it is 4225.79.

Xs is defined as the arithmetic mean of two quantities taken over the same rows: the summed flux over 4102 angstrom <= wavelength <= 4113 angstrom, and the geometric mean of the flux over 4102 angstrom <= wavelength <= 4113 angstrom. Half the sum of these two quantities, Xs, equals 45.1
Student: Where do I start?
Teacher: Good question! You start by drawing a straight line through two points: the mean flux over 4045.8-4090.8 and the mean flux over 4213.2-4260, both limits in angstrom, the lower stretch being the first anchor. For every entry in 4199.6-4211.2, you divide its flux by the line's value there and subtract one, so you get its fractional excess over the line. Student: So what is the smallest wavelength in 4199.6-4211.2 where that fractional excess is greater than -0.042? 4200.57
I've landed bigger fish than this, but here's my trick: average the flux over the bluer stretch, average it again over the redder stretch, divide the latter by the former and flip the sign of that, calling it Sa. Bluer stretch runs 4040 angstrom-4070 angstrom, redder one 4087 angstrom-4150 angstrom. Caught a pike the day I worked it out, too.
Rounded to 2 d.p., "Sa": -1.03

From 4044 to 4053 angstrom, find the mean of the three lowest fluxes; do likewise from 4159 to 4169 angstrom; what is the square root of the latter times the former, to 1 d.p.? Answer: 12.6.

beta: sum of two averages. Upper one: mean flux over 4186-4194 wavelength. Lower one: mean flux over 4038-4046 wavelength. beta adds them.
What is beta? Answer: 27.6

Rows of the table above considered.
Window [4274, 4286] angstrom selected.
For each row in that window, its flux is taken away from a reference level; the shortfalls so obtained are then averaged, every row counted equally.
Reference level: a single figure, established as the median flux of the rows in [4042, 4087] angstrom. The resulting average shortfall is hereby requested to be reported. -1.0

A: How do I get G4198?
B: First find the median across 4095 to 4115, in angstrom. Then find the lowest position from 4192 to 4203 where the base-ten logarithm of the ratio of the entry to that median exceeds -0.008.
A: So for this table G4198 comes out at 4192.84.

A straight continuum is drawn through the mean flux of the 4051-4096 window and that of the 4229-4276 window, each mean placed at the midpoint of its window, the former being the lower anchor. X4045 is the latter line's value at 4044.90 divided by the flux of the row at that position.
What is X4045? 1.16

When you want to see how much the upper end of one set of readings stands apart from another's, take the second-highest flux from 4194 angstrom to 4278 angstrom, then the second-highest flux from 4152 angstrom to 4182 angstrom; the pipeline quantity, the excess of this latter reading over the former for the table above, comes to -2.7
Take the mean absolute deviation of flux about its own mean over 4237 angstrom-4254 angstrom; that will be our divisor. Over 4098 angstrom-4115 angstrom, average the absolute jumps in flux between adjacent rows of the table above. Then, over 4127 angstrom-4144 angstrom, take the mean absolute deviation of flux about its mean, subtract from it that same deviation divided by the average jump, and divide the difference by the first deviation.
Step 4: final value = 0.40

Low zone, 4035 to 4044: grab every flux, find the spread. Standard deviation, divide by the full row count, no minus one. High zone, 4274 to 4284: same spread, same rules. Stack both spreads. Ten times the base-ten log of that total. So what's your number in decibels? 2.9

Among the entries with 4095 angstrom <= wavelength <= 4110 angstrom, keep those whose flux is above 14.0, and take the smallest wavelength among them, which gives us 4097.40 angstrom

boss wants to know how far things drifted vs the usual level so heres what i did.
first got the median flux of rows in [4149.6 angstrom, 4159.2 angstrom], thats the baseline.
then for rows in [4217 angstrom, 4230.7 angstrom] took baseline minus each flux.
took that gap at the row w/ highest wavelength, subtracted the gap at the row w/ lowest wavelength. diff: 1.0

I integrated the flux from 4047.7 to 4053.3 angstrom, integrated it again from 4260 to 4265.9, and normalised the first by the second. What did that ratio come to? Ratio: 0.89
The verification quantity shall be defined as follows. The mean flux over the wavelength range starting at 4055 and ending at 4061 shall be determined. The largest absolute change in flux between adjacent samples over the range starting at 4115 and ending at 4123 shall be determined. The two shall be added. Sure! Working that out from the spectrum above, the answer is 14.4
